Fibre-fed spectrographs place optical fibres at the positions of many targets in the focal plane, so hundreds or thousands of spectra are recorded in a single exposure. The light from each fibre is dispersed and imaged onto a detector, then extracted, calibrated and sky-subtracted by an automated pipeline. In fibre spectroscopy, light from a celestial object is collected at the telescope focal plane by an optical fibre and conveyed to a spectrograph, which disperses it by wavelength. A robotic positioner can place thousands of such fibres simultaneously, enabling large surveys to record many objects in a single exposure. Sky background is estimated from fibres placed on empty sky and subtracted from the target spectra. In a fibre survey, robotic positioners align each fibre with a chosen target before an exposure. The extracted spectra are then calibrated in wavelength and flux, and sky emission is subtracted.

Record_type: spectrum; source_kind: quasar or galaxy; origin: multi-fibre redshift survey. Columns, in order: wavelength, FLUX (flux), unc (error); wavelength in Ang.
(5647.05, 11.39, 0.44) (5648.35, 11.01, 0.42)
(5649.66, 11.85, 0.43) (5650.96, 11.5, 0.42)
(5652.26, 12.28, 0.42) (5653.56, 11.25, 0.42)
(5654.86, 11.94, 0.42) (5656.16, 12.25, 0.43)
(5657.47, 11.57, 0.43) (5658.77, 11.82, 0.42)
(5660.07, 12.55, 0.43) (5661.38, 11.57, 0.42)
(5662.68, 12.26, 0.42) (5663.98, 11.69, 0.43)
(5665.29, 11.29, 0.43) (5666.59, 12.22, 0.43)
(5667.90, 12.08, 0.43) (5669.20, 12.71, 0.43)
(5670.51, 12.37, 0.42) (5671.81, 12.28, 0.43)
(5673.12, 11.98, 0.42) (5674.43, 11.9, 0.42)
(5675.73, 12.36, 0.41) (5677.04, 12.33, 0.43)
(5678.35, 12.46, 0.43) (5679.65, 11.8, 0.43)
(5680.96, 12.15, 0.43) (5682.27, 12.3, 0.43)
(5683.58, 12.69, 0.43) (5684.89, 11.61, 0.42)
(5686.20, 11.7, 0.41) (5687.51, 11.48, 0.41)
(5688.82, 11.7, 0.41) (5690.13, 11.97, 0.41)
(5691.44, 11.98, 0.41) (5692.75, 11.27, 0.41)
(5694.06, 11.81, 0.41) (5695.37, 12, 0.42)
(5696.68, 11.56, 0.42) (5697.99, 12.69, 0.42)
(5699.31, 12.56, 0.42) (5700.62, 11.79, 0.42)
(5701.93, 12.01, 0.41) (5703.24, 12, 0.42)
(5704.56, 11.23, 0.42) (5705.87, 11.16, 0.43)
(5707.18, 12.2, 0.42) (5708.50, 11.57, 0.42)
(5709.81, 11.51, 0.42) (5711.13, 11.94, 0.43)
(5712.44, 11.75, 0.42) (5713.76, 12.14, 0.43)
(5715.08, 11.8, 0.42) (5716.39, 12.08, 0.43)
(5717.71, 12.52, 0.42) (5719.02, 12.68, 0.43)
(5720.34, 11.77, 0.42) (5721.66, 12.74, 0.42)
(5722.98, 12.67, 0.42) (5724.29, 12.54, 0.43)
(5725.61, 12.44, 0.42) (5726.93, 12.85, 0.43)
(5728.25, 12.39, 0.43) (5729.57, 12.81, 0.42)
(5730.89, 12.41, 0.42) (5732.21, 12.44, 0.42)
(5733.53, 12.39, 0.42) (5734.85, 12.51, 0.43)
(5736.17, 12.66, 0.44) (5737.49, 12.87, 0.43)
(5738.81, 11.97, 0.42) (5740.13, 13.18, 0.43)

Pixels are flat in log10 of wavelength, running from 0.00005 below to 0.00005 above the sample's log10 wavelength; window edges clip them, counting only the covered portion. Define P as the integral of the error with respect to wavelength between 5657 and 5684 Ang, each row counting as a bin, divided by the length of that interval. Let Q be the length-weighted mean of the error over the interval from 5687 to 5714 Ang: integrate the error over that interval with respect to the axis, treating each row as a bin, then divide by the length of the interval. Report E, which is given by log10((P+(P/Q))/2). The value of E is -0.141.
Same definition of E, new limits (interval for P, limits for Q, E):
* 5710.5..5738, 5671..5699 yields -0.143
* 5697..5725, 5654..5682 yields -0.150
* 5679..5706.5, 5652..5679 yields -0.154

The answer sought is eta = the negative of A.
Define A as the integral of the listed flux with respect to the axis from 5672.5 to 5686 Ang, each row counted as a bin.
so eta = -164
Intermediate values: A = 164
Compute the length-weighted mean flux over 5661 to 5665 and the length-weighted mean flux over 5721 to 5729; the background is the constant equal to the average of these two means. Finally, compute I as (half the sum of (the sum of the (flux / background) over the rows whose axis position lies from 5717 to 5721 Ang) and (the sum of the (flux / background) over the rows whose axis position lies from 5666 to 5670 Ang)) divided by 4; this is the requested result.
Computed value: 0.757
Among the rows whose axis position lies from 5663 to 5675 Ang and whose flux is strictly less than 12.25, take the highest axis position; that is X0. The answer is 5674.43 Ang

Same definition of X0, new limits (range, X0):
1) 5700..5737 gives 5720.34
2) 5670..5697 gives 5696.68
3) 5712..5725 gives 5720.34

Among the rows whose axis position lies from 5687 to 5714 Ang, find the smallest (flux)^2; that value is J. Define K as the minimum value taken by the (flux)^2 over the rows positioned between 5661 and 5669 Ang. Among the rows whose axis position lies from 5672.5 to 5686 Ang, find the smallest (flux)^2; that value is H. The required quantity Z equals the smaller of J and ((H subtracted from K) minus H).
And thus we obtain -142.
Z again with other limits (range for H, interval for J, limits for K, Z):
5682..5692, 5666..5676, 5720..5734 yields -125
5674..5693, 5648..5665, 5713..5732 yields -115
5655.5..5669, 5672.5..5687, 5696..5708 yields -130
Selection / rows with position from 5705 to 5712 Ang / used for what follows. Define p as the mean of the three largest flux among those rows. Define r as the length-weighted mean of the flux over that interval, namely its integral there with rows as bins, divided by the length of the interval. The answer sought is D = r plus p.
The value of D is 23.6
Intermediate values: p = 11.9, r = 11.7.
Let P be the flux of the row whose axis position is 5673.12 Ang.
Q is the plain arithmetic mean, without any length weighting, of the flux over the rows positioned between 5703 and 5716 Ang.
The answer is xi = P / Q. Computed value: 1.02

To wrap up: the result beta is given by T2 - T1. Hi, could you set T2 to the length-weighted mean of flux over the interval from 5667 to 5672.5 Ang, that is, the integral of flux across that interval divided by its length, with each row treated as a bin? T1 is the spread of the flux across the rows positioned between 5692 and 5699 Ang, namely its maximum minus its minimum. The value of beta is 10.9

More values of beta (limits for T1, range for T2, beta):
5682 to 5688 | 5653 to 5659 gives 10.6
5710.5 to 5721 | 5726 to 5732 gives 11.7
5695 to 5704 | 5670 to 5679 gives 11.1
